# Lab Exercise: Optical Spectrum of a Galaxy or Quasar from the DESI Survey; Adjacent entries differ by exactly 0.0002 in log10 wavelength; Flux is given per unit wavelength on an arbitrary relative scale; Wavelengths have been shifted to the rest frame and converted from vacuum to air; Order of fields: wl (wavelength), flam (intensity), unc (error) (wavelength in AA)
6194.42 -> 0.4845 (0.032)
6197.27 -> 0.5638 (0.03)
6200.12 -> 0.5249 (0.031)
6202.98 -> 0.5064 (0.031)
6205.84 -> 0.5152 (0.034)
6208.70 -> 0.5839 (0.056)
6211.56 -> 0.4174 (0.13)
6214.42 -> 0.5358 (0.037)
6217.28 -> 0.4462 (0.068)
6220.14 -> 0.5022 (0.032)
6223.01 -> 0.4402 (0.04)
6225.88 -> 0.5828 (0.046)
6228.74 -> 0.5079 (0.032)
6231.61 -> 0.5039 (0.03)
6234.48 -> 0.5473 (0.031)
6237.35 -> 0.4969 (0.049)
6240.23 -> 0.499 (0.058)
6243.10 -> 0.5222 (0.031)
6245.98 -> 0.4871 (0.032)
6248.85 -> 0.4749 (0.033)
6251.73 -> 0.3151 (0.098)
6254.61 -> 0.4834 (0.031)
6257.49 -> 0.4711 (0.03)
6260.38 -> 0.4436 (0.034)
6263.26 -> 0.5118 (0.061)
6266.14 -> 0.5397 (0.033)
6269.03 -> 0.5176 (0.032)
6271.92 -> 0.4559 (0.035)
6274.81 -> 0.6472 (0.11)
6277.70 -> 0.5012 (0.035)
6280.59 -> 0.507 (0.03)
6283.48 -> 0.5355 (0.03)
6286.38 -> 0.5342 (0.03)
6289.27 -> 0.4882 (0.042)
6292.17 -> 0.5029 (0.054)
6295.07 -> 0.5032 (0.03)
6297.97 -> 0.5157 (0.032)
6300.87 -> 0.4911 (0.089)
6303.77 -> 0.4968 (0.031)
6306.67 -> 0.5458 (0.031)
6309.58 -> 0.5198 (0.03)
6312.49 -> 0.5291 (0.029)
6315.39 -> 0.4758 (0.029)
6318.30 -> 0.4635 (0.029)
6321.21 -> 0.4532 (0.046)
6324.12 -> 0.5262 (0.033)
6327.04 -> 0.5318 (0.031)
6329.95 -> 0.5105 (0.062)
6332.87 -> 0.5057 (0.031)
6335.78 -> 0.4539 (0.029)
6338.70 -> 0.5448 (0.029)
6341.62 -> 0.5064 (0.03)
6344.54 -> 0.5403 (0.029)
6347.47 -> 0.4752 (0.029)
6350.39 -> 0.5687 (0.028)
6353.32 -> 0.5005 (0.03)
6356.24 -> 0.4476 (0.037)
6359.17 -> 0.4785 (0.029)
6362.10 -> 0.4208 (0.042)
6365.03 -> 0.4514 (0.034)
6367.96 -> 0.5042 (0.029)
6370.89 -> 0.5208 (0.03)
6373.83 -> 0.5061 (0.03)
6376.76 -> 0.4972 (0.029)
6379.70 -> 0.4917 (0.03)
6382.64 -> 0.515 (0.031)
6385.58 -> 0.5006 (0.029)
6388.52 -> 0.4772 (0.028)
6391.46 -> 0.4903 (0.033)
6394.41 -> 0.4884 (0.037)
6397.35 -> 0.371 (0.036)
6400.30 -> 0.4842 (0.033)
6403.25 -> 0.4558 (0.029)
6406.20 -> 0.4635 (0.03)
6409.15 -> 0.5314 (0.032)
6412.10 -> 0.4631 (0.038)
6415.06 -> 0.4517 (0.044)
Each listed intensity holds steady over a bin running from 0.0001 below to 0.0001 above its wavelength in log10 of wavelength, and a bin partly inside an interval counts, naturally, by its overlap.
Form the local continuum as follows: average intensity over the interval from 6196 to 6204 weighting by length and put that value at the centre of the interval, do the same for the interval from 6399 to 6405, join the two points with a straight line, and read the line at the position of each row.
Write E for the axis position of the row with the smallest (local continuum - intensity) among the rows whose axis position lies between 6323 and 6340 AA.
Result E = 6338.70 AA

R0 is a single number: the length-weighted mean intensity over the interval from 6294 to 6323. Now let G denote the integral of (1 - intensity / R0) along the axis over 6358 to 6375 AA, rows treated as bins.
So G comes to 0.7 AA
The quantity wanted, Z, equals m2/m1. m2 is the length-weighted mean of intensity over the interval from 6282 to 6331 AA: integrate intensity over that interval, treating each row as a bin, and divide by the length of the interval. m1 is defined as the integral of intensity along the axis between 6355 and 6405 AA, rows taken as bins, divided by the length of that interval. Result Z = 1.06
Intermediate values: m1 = 0.48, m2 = 0.507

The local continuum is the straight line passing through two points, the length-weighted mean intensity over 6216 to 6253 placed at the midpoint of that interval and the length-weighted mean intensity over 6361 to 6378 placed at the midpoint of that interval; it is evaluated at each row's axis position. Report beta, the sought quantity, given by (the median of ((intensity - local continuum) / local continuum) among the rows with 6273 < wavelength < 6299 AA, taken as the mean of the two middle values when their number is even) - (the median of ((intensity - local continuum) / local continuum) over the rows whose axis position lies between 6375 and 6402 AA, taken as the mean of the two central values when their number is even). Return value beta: 0.030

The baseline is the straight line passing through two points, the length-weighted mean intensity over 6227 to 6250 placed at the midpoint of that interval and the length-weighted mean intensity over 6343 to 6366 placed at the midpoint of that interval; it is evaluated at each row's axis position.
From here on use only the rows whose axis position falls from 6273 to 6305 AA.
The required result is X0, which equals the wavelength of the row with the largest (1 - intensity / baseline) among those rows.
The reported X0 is 6289.27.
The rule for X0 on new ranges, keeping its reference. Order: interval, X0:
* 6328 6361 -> 6356.24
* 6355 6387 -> 6362.10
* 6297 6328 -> 6321.21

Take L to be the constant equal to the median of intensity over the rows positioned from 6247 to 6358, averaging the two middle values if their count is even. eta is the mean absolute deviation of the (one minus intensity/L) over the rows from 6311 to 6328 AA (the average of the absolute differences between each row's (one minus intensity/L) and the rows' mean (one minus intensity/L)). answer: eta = 0.06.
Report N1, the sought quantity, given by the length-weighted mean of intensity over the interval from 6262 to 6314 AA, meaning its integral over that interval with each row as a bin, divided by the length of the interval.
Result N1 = 0.519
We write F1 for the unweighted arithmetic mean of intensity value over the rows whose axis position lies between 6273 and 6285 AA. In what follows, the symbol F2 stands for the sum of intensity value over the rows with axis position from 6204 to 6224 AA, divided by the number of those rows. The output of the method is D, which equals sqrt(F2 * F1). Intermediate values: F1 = 0.55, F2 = 0.492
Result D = 0.519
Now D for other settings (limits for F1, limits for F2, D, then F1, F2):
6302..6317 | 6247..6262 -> 0.474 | 0.51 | 0.438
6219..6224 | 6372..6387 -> 0.486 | 0.47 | 0.502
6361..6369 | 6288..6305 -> 0.479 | 0.46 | 0.500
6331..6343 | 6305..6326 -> 0.502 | 0.50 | 0.502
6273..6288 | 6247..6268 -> 0.502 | 0.55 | 0.463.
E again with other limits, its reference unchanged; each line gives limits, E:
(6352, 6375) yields 6370.89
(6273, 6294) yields 6274.81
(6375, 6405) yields 6382.64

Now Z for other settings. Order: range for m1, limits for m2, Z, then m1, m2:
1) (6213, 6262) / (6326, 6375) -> 1.02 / 0.49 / 0.498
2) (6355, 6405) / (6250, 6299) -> 1.05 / 0.48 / 0.498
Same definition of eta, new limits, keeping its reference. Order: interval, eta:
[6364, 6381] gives 0.03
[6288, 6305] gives 0.02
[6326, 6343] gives 0.04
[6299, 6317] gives 0.04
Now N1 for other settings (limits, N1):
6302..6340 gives 0.504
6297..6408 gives 0.493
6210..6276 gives 0.493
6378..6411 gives 0.479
